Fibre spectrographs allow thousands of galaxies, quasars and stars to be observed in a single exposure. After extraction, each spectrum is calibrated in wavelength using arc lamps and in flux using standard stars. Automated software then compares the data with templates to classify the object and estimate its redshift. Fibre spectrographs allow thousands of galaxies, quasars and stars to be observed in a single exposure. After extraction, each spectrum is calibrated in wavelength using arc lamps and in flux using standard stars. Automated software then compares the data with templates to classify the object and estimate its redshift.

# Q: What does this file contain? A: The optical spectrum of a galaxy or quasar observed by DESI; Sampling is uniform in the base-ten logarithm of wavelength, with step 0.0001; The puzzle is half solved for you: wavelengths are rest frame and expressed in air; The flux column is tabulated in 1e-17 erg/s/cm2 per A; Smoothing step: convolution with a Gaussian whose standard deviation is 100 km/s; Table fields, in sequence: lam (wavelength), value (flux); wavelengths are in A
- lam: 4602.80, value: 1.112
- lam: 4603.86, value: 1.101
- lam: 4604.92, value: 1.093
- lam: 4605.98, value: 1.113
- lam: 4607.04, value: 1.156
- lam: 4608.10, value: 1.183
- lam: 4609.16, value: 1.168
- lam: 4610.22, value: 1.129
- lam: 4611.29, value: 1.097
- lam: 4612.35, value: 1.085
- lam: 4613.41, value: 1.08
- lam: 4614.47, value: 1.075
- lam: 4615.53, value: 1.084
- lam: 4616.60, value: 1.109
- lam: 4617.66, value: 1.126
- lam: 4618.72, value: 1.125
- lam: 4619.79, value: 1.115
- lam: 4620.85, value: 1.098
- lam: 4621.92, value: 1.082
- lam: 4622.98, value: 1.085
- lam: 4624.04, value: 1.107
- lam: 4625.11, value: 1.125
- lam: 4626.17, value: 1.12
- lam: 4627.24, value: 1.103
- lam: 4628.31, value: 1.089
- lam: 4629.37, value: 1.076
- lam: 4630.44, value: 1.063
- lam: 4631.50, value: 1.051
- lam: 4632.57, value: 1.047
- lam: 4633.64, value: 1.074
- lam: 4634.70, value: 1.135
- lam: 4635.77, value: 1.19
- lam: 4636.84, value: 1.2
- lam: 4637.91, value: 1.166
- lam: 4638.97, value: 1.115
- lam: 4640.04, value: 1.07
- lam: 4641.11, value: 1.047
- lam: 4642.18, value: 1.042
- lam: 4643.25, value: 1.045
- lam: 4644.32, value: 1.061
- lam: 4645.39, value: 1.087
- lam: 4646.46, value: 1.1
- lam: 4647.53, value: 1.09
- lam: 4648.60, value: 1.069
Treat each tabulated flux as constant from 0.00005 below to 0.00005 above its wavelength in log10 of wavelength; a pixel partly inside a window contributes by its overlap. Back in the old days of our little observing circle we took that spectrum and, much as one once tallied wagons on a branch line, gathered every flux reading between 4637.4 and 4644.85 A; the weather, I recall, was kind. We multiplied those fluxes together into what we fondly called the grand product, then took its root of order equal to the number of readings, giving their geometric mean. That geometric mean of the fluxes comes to 1.077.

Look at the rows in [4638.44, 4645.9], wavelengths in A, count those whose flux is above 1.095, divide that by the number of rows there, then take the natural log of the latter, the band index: -1.9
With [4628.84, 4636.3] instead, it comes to -1.3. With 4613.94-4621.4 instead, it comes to -0.3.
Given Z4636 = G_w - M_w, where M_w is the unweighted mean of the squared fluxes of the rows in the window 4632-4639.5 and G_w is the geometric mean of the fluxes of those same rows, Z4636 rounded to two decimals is -0.15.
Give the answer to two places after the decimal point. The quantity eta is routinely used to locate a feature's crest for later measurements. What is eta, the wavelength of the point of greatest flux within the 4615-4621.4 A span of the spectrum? 4617.66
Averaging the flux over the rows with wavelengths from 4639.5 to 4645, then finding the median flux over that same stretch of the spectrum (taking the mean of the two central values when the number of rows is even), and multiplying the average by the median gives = 1.102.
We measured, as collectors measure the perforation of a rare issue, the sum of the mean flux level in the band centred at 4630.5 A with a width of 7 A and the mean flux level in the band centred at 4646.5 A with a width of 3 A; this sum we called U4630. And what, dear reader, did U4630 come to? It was 2.16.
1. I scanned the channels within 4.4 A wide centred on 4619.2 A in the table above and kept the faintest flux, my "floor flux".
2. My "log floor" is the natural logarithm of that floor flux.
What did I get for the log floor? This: 0.093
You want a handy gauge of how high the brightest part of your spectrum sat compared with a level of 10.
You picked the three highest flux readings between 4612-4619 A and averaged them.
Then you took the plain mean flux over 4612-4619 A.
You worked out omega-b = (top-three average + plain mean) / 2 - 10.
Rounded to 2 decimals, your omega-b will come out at -8.89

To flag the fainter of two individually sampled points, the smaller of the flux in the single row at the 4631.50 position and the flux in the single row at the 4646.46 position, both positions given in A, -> 1.05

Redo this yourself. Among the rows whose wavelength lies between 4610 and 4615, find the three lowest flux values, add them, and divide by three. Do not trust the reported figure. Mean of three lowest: 1.08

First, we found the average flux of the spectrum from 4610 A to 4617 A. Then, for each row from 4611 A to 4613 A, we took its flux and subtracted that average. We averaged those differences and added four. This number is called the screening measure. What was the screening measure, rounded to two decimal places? 4.00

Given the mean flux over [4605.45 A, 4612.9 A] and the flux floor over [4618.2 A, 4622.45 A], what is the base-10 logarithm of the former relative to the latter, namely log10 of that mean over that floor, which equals 0.020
